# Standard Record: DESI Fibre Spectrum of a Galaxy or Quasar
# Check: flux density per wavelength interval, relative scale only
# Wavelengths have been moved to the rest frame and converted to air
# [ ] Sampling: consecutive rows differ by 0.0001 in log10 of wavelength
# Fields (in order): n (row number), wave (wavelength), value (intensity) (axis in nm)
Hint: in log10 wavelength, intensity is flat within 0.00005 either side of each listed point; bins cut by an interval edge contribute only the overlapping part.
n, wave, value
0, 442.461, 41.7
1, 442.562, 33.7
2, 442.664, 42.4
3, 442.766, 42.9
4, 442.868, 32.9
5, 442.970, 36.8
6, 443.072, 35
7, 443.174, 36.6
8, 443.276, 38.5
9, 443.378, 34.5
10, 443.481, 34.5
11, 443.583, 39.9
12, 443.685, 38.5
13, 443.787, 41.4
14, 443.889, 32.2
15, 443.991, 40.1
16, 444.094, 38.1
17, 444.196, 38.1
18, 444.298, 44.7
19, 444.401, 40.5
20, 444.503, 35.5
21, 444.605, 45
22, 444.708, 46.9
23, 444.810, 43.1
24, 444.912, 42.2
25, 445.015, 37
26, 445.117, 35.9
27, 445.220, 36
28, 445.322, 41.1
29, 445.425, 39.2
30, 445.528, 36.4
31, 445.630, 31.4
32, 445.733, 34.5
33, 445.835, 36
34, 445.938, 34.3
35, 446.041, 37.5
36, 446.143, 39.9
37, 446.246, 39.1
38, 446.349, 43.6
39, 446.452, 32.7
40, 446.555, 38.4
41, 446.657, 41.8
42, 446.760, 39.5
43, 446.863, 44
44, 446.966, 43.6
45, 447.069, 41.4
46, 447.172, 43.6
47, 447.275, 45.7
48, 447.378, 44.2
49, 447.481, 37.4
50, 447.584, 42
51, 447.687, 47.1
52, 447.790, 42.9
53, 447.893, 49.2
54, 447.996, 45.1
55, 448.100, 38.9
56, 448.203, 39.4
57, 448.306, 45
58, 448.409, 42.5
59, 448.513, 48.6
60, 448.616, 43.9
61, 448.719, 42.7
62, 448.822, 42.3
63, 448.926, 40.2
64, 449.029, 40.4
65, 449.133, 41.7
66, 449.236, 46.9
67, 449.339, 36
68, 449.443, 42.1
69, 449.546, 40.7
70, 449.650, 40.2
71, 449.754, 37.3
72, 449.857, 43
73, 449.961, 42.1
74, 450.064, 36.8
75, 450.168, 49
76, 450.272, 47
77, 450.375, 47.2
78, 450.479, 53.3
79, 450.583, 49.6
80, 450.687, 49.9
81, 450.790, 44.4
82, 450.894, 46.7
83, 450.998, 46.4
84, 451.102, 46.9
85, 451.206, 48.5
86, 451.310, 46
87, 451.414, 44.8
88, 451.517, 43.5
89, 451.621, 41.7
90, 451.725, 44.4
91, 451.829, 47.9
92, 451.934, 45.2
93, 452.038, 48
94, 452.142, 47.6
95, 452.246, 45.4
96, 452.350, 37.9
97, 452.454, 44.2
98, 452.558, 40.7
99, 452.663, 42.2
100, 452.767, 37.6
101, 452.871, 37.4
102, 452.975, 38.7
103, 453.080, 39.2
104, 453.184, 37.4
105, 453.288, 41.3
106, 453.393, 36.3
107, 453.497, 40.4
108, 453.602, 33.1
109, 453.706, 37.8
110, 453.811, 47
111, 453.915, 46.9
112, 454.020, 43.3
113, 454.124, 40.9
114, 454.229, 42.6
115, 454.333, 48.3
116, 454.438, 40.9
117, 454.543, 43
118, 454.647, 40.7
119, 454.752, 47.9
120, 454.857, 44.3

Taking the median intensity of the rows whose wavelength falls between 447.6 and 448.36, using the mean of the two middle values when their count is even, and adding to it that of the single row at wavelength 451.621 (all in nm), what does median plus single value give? 86.7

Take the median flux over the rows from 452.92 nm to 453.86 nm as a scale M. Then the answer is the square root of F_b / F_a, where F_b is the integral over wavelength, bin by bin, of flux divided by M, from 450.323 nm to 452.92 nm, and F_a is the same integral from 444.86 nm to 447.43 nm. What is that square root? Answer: 1.08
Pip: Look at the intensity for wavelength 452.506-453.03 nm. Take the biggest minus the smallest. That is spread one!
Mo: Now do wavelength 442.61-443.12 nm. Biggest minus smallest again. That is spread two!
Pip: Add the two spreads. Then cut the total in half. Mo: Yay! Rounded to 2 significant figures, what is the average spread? 7.4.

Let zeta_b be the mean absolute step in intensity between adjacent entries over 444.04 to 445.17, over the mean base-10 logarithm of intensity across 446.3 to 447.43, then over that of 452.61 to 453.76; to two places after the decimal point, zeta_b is 1.49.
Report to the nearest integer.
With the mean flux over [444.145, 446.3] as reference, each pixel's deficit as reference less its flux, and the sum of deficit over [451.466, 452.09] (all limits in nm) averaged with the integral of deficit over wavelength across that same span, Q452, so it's -21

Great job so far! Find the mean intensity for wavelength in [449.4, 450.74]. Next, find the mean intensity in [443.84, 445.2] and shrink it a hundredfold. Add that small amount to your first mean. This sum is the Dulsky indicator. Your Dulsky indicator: 44.9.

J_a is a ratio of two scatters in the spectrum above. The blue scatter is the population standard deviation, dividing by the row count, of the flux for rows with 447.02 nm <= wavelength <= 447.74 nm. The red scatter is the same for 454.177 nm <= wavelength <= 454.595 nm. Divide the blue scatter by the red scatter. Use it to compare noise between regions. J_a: 1.1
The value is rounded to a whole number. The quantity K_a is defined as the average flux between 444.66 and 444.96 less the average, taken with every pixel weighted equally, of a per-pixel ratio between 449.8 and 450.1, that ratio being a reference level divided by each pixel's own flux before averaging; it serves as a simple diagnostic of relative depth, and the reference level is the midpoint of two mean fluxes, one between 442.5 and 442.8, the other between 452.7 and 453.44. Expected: 43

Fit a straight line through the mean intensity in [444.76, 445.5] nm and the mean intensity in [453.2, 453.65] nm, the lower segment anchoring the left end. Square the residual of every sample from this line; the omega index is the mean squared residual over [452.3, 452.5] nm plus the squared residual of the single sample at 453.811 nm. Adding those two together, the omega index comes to 106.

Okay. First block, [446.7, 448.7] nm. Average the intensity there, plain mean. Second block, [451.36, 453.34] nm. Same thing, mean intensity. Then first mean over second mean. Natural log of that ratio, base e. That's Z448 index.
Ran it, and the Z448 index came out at 0.02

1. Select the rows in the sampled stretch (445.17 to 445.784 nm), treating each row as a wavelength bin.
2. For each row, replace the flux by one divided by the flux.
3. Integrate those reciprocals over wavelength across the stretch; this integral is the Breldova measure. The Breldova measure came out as 0.017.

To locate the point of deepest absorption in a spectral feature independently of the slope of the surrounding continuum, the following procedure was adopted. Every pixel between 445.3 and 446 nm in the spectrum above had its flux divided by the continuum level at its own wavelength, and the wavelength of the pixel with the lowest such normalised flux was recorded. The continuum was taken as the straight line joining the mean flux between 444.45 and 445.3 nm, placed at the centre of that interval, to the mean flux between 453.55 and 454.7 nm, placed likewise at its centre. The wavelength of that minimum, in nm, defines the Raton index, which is 445.630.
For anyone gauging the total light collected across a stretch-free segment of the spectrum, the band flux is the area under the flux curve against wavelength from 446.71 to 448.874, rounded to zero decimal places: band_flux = 94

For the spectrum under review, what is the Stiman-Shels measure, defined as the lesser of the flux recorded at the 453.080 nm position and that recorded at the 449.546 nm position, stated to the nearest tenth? 39.2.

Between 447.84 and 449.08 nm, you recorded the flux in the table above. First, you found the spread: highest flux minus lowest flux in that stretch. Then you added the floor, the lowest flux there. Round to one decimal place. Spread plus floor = 49.2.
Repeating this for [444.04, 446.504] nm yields 46.9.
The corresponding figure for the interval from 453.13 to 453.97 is 47.0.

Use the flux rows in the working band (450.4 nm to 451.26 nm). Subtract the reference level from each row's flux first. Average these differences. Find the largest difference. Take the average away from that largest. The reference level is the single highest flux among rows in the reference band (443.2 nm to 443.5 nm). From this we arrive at 5.1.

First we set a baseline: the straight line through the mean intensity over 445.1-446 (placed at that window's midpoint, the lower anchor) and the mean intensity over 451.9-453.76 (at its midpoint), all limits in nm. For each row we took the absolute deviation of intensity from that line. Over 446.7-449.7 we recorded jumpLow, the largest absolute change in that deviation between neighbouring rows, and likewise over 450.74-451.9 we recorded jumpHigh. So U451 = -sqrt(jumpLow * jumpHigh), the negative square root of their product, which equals -4.9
